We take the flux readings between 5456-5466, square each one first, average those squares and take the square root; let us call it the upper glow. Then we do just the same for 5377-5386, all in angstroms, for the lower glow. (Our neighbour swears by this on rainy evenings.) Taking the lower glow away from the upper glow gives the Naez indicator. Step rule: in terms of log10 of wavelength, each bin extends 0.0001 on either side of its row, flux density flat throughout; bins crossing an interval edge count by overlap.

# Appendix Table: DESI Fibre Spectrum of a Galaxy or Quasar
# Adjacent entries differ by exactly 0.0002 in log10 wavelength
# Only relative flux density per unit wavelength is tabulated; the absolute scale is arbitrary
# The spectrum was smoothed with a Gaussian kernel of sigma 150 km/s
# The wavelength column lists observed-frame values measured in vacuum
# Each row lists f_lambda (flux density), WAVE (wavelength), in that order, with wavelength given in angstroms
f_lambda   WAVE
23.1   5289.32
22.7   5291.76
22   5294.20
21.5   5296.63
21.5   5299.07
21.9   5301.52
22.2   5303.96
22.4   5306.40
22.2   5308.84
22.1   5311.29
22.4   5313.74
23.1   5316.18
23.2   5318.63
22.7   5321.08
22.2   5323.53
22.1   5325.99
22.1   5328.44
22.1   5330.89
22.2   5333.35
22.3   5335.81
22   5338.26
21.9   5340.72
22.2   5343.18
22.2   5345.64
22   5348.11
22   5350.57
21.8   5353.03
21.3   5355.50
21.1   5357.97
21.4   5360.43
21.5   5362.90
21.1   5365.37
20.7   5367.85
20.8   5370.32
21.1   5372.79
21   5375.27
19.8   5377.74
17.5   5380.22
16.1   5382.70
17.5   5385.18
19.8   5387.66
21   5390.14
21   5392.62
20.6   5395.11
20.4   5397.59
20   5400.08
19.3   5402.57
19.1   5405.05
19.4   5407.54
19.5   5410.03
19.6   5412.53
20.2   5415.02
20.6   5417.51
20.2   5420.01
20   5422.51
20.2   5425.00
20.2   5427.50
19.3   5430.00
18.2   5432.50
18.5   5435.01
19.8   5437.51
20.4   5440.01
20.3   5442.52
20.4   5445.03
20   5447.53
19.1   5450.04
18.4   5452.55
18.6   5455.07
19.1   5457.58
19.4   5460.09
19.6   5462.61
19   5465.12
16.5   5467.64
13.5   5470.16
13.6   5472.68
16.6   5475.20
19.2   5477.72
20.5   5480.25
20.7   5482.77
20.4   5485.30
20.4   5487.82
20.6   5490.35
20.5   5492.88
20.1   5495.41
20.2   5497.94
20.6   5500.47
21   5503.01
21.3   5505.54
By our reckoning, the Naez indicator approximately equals 1.5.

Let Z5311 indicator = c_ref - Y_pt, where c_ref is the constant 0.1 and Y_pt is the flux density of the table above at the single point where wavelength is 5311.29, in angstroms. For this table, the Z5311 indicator -22.0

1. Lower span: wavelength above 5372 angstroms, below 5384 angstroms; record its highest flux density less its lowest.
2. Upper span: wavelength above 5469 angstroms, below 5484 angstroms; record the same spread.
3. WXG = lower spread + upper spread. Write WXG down 12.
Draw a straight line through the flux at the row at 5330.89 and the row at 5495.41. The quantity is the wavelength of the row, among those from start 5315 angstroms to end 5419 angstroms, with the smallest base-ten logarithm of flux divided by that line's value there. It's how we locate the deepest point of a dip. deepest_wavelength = 5382.70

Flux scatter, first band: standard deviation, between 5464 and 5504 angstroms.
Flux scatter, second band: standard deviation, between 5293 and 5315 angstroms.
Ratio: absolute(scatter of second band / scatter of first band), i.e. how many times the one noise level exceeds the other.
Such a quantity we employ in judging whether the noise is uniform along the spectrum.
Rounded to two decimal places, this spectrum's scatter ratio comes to 0.13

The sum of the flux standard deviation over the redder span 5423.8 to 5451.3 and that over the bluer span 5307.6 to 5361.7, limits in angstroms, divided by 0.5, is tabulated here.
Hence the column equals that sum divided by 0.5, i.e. 2.5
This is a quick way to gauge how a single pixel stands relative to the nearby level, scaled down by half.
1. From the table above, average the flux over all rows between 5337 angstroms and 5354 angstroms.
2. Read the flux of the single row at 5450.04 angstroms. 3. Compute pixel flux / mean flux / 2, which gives 0.434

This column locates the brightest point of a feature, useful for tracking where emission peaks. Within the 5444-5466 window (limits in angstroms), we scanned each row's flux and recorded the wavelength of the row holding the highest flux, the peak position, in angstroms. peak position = 5445.03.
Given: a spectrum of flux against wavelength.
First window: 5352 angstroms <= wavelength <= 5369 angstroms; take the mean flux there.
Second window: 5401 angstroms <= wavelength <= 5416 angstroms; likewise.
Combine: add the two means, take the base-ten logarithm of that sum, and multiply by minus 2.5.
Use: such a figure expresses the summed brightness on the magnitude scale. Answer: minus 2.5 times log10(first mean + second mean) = -4.03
